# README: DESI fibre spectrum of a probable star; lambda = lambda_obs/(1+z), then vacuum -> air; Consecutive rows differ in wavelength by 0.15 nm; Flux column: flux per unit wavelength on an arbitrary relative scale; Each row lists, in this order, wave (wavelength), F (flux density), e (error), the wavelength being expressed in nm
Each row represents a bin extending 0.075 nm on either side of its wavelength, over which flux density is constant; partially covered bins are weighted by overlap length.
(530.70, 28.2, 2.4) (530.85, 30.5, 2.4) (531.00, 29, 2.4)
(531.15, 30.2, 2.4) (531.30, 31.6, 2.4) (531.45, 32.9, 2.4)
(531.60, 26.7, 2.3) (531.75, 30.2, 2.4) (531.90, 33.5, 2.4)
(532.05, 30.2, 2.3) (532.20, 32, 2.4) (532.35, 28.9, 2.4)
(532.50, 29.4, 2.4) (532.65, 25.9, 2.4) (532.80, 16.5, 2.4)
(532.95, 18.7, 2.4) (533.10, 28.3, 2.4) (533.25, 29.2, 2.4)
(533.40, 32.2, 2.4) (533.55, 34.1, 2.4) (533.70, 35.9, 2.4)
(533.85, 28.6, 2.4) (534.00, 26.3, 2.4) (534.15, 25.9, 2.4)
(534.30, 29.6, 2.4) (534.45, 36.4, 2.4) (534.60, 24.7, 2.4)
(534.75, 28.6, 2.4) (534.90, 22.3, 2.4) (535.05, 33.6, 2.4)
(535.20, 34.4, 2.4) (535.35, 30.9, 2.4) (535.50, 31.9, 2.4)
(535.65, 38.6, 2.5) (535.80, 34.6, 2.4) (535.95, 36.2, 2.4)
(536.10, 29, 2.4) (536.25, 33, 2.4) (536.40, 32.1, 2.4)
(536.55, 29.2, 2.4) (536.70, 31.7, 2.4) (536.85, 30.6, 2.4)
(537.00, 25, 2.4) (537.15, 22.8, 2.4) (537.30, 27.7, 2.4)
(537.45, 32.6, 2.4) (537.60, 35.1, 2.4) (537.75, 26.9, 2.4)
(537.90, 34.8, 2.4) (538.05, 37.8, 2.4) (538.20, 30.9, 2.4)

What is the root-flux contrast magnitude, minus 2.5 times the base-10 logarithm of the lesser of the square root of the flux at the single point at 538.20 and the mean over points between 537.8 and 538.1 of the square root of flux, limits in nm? -1.86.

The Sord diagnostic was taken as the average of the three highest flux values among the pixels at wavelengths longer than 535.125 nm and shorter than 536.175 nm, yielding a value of 36.5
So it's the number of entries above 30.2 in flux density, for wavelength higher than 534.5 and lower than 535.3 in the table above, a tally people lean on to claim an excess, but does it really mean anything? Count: 2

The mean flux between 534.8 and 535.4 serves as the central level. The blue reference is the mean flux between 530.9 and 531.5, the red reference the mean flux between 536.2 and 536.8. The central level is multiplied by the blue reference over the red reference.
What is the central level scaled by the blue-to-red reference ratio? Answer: 30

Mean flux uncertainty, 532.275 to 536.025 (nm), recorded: 2.40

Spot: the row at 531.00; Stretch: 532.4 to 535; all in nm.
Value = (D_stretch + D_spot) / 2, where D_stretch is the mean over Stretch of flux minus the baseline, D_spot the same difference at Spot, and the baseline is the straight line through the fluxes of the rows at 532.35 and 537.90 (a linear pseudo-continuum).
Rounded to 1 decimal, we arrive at -0.5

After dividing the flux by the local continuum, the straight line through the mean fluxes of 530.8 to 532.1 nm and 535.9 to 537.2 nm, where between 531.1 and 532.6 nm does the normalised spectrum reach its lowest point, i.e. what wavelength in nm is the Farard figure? 531.60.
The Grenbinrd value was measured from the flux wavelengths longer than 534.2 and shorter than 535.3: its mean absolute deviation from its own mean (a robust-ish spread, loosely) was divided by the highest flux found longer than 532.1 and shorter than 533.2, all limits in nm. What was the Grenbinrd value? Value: 0.13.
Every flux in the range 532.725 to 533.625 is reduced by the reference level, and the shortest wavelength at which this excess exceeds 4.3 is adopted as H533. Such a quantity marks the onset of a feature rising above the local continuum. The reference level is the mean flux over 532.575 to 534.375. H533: 533.40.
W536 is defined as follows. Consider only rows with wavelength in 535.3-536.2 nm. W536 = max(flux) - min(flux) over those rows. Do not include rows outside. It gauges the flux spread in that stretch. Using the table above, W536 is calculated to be 10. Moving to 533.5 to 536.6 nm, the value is 16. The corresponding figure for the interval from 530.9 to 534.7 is 20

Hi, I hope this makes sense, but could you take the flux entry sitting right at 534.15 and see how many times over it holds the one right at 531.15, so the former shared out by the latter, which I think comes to 0.86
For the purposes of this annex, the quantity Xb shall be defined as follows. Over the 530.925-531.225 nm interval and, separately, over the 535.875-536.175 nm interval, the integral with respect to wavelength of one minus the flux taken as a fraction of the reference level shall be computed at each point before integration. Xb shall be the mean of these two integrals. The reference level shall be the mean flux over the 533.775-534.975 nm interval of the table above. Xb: -0.04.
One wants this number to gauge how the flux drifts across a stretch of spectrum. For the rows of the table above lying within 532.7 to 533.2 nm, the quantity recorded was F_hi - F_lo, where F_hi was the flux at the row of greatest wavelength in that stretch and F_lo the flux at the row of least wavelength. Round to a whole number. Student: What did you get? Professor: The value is 12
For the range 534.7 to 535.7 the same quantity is 10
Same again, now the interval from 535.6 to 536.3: -6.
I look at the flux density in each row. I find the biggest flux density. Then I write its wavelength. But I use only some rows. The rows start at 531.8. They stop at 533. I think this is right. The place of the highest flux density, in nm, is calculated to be 531.90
